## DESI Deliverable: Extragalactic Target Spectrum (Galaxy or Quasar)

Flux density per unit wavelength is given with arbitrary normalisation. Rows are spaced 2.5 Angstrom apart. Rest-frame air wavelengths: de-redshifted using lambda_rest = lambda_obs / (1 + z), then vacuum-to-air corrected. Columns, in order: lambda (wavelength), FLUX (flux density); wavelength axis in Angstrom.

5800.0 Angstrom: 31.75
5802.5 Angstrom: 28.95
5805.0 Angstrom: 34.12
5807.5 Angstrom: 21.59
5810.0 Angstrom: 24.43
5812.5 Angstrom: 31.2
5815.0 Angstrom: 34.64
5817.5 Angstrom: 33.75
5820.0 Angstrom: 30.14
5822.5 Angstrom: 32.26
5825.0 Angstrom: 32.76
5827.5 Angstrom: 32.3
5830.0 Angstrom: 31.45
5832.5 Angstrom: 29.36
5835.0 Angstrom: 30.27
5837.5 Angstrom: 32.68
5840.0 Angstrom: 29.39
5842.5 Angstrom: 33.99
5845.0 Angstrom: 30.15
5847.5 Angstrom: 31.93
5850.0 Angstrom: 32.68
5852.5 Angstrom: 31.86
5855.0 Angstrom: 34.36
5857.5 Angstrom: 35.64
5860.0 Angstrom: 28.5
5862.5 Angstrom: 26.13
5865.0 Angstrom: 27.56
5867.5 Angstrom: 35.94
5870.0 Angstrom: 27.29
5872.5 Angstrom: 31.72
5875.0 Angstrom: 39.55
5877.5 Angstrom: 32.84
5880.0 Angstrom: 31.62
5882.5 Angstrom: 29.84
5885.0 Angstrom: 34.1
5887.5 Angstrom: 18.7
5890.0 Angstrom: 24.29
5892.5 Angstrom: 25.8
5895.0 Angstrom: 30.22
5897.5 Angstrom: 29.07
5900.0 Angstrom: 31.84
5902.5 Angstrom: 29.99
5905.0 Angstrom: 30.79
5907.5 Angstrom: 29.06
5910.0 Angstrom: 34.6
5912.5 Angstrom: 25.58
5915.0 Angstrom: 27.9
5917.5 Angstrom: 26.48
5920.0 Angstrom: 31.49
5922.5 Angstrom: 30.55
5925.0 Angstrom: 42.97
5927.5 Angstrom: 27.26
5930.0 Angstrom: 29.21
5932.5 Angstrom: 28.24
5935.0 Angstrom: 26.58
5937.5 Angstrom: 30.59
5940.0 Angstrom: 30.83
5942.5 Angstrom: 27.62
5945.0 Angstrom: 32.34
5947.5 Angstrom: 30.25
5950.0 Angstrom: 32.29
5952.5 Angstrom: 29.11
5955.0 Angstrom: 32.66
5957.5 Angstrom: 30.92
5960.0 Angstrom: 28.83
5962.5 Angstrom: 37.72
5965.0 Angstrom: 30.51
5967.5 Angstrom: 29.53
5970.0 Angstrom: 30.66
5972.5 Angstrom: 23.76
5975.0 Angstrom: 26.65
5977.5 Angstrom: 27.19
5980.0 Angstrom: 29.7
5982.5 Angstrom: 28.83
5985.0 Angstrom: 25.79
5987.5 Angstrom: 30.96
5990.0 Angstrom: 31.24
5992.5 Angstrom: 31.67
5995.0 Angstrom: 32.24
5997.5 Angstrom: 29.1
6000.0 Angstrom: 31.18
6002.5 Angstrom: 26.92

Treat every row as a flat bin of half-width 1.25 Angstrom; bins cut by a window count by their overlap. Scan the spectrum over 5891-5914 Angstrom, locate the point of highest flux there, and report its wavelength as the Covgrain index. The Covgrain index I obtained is 5910.0 Angstrom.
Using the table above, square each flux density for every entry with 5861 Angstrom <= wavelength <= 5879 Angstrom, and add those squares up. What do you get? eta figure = 7128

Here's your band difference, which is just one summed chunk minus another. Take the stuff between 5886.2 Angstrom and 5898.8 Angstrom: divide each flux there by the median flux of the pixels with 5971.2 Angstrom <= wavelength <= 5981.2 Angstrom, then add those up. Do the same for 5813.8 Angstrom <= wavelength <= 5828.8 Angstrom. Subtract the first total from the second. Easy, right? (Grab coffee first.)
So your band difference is 2.5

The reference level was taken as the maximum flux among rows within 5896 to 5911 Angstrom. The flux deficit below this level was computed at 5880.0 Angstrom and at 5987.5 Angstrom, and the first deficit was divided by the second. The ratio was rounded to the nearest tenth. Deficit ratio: 0.8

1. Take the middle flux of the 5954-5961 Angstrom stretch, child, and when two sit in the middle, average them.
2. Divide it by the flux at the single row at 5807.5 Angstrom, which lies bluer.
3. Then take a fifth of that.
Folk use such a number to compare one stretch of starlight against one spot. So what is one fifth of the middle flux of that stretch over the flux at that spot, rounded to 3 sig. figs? 0.286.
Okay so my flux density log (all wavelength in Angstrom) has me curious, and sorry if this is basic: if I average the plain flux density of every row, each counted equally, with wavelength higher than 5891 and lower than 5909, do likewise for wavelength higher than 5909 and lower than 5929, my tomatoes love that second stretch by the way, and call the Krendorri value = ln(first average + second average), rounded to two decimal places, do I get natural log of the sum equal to 4.10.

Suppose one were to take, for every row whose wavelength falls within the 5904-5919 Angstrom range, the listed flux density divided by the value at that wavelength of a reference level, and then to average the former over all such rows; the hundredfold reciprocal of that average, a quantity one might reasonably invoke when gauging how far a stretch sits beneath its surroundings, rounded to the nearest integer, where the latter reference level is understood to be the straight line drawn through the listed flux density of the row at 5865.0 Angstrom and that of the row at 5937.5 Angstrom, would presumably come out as 101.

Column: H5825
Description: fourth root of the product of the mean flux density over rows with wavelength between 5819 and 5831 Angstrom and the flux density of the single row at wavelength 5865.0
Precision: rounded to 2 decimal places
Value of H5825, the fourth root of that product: 5.44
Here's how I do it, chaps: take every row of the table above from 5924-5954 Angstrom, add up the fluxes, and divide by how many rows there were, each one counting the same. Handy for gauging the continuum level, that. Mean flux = 31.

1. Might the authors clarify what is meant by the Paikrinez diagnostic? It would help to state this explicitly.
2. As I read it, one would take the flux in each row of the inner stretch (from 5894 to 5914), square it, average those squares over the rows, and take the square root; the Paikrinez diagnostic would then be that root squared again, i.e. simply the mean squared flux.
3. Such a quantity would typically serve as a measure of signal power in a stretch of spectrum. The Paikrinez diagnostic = 914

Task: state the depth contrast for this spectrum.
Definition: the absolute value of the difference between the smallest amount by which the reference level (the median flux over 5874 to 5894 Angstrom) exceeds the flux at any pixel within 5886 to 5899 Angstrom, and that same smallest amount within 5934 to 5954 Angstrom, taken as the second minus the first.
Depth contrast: 2.1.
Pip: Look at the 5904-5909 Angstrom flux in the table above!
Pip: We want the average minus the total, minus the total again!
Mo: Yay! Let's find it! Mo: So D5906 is -90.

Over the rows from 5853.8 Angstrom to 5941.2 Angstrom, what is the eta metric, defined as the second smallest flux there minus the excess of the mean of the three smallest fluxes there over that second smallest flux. 25.7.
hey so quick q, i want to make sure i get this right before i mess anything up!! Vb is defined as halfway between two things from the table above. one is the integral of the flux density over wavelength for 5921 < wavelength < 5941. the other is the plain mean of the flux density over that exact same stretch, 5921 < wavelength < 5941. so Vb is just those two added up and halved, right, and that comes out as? 323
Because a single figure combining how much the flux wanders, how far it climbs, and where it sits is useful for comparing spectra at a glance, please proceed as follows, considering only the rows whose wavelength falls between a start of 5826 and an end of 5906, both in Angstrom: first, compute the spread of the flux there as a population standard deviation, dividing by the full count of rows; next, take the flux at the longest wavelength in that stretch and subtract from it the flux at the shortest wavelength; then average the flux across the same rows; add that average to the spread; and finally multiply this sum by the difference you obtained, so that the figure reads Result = -52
